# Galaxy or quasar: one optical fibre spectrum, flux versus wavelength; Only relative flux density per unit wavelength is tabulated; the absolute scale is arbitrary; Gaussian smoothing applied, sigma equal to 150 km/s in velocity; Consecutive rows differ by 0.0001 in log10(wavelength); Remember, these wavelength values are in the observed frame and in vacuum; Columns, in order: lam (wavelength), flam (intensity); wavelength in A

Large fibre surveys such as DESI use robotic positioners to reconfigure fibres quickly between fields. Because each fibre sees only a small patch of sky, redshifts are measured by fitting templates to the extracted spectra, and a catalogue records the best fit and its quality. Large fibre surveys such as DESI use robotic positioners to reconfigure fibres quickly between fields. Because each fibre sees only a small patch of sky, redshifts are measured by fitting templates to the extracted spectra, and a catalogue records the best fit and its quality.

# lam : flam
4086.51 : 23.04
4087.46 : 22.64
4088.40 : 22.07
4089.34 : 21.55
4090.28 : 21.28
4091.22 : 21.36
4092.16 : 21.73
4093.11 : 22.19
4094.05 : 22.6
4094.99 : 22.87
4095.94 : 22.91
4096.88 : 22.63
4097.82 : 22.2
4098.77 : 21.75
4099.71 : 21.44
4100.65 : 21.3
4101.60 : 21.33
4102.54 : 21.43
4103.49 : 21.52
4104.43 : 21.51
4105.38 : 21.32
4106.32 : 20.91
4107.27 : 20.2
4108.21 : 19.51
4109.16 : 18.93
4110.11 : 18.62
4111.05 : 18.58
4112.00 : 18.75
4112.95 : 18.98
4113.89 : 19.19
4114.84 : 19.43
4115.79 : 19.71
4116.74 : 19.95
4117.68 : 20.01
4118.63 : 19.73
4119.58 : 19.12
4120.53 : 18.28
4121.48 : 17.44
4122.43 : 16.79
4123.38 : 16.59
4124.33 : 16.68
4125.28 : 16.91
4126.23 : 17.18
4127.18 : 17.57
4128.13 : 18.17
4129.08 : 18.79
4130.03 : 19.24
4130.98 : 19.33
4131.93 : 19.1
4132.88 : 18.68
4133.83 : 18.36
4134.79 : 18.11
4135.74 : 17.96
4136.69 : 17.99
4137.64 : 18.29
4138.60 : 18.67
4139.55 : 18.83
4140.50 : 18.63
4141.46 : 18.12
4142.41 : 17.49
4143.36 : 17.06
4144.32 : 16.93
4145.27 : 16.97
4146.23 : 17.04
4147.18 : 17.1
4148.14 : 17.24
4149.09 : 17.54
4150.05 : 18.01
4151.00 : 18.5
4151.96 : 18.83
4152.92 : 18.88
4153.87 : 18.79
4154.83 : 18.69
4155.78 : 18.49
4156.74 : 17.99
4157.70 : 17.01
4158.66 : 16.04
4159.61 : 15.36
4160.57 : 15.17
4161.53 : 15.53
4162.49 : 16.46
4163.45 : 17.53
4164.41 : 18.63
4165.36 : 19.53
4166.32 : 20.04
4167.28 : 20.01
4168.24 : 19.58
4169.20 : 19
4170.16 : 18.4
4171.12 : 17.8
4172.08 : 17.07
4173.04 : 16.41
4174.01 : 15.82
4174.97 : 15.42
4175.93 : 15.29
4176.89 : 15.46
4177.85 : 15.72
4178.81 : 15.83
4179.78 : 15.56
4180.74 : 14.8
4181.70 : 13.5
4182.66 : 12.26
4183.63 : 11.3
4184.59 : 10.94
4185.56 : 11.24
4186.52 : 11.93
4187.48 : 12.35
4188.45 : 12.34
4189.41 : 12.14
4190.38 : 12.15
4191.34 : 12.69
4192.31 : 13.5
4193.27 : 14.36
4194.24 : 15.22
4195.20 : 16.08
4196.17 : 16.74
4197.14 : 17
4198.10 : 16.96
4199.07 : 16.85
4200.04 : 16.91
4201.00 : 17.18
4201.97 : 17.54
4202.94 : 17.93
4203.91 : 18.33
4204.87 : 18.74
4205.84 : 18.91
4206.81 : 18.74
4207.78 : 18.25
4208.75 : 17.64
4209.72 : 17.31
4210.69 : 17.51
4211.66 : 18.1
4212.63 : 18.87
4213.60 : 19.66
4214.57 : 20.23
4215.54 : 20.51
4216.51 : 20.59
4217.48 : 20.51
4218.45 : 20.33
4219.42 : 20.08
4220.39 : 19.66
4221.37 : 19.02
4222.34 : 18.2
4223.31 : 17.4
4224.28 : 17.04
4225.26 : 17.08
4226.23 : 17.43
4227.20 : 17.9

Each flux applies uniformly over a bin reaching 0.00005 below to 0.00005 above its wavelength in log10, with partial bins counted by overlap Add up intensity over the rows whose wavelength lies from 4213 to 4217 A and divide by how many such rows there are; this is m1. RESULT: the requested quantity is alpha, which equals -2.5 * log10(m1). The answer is -3.27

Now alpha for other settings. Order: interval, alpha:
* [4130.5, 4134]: -3.19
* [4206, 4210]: -3.14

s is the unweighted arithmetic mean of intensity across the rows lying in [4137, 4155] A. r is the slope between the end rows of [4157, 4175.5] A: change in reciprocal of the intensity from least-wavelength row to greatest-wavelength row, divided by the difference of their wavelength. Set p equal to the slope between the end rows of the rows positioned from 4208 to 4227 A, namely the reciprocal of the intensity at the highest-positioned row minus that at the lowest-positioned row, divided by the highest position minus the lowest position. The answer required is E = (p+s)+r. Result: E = 18.0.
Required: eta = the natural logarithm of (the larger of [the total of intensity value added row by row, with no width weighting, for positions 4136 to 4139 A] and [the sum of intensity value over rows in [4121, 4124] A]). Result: 4.01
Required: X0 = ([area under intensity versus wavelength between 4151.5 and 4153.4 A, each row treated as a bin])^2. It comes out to 1287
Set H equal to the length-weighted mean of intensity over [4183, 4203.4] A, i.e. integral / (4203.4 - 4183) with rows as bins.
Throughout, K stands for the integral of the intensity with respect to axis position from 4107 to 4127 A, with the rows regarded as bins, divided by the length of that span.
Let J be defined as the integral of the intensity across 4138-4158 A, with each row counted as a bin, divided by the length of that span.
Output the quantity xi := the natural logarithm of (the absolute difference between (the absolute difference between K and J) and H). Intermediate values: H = 14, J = 17.9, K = 18.6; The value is 2.6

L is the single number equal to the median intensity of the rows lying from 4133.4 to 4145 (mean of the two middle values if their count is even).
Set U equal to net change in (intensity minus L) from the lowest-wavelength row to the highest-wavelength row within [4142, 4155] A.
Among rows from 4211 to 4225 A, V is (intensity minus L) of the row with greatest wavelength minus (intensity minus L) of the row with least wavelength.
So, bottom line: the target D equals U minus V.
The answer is 2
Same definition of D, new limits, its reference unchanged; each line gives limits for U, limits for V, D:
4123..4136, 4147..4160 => 3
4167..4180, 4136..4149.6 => -4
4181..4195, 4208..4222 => 0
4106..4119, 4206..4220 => -3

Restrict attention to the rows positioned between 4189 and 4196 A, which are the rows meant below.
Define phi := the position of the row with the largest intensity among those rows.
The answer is 4195.20 A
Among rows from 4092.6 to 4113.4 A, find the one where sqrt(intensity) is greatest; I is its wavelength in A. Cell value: 4095.94 A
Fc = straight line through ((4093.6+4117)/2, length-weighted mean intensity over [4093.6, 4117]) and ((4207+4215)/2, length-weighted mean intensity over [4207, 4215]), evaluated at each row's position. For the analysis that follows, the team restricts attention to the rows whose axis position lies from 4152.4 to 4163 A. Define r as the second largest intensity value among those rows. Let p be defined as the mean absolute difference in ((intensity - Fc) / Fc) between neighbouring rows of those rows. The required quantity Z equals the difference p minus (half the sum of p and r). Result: -9.4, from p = 0.025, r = 18.79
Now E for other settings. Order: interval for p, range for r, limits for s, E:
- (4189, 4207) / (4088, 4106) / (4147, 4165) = 17.5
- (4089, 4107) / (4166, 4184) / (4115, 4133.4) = 18.4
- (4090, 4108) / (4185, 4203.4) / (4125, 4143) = 18.3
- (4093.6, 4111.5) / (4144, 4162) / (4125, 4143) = 18.3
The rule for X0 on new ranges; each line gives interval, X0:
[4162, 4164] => 1157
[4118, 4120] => 1513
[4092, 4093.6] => 1233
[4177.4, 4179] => 638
